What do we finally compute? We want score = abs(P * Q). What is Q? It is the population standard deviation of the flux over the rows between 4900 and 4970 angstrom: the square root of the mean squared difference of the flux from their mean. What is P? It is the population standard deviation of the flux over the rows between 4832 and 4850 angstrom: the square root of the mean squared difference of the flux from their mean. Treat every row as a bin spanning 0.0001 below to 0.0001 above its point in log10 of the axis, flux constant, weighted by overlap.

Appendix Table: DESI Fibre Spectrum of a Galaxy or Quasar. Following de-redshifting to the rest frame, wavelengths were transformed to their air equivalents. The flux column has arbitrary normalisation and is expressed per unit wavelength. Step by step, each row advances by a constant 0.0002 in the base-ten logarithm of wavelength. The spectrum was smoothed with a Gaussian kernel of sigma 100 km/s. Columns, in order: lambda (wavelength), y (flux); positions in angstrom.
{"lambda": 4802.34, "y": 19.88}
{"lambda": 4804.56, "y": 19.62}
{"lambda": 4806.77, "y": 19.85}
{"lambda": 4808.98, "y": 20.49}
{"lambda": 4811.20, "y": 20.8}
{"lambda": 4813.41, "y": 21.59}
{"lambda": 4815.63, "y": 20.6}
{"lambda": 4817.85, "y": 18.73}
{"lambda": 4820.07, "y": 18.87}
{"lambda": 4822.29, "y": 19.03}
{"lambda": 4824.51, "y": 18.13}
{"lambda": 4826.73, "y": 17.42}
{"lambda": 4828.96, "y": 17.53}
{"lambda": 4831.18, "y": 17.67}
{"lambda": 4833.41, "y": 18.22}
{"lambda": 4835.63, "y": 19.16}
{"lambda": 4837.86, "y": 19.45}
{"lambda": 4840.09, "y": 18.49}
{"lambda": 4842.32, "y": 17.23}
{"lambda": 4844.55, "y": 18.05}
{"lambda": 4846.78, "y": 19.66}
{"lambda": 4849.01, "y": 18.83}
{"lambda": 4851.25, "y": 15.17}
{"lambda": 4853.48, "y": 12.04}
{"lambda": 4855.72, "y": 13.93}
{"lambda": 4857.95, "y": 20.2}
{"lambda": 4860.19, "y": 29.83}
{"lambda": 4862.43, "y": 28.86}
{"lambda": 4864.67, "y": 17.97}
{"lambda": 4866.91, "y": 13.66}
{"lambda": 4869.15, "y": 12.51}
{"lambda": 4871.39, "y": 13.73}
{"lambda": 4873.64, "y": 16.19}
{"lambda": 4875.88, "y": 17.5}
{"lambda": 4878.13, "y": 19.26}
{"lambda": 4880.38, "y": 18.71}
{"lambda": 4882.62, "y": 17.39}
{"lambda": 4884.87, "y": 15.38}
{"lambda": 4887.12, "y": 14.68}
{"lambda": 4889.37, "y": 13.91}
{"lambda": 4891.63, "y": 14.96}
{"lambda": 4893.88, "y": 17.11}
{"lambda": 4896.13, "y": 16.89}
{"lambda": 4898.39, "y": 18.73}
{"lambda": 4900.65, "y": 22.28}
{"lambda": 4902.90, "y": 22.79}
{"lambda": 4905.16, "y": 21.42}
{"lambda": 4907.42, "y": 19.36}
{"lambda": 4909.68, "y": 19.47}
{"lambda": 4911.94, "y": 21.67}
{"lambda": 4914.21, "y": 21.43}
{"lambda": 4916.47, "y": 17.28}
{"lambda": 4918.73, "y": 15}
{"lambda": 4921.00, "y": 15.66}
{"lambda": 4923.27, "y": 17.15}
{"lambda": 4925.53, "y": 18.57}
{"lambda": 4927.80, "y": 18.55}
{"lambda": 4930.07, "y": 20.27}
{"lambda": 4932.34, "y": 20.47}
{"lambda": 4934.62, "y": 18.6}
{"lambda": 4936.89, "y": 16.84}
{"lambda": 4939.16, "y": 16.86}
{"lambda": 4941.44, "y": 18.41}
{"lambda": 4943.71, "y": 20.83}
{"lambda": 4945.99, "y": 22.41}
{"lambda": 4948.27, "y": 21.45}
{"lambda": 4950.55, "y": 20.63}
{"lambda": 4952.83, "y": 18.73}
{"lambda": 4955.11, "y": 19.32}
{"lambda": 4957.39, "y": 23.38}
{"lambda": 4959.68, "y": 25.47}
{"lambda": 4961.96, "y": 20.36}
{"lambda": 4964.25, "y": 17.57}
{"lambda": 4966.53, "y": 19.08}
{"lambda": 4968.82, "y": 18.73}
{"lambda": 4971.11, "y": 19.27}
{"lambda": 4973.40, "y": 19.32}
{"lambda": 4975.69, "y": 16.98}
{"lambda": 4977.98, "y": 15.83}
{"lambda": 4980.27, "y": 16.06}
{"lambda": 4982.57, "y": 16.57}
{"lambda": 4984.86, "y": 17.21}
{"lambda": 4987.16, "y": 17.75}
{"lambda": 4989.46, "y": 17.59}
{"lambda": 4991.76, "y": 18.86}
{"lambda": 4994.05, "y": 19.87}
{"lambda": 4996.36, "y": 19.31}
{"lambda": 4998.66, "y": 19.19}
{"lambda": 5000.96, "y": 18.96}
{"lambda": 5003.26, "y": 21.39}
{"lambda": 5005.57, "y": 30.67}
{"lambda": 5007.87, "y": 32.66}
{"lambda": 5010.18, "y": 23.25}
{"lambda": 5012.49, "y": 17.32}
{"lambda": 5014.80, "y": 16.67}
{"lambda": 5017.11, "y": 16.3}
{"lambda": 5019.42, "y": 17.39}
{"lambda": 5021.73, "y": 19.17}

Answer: 1.7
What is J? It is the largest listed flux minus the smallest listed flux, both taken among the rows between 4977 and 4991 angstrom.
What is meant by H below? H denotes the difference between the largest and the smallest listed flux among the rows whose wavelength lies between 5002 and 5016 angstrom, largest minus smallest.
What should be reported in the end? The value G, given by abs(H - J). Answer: 14.1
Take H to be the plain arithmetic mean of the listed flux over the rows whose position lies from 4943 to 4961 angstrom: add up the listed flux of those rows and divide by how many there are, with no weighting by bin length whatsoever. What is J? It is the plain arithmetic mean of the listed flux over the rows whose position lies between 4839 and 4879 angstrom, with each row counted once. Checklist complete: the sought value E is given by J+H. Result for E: 39.5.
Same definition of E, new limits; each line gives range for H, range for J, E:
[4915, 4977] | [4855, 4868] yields 39.9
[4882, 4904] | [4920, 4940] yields 35.5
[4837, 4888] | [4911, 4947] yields 36.5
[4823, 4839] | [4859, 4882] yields 37.0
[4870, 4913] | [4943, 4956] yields 38.5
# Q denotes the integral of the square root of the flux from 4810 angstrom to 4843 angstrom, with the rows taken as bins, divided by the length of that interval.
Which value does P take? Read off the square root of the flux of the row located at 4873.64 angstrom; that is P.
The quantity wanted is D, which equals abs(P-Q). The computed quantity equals 0.32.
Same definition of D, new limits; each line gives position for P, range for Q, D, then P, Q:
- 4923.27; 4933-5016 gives 0.29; 4.14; 4.44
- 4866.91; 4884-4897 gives 0.23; 3.70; 3.93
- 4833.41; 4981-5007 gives 0.17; 4.27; 4.44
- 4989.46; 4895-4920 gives 0.23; 4.19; 4.42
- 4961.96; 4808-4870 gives 0.20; 4.51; 4.31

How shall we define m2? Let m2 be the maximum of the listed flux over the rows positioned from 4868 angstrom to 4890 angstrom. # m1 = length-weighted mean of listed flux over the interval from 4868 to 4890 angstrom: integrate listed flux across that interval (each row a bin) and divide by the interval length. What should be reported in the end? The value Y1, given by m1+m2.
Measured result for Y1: 35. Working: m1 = 16.0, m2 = 19.26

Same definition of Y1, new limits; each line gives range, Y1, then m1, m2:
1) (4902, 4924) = 42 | 19.1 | 22.79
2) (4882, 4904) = 40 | 17.4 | 22.79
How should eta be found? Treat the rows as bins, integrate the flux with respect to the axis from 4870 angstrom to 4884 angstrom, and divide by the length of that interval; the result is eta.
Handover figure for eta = 17.0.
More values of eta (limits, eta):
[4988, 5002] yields 18.9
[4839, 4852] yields 18.0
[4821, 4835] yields 18.1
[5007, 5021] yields 20.3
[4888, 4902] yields 17.4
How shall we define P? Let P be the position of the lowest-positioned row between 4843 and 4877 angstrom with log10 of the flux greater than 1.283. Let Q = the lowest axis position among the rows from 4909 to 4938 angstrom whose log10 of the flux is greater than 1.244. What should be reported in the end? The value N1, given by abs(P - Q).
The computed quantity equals 62.9 angstrom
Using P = 4846.78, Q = 4909.68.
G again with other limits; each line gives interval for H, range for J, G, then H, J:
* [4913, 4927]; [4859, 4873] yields 10.9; 6.4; 17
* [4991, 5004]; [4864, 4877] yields 2.9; 2.5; 5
